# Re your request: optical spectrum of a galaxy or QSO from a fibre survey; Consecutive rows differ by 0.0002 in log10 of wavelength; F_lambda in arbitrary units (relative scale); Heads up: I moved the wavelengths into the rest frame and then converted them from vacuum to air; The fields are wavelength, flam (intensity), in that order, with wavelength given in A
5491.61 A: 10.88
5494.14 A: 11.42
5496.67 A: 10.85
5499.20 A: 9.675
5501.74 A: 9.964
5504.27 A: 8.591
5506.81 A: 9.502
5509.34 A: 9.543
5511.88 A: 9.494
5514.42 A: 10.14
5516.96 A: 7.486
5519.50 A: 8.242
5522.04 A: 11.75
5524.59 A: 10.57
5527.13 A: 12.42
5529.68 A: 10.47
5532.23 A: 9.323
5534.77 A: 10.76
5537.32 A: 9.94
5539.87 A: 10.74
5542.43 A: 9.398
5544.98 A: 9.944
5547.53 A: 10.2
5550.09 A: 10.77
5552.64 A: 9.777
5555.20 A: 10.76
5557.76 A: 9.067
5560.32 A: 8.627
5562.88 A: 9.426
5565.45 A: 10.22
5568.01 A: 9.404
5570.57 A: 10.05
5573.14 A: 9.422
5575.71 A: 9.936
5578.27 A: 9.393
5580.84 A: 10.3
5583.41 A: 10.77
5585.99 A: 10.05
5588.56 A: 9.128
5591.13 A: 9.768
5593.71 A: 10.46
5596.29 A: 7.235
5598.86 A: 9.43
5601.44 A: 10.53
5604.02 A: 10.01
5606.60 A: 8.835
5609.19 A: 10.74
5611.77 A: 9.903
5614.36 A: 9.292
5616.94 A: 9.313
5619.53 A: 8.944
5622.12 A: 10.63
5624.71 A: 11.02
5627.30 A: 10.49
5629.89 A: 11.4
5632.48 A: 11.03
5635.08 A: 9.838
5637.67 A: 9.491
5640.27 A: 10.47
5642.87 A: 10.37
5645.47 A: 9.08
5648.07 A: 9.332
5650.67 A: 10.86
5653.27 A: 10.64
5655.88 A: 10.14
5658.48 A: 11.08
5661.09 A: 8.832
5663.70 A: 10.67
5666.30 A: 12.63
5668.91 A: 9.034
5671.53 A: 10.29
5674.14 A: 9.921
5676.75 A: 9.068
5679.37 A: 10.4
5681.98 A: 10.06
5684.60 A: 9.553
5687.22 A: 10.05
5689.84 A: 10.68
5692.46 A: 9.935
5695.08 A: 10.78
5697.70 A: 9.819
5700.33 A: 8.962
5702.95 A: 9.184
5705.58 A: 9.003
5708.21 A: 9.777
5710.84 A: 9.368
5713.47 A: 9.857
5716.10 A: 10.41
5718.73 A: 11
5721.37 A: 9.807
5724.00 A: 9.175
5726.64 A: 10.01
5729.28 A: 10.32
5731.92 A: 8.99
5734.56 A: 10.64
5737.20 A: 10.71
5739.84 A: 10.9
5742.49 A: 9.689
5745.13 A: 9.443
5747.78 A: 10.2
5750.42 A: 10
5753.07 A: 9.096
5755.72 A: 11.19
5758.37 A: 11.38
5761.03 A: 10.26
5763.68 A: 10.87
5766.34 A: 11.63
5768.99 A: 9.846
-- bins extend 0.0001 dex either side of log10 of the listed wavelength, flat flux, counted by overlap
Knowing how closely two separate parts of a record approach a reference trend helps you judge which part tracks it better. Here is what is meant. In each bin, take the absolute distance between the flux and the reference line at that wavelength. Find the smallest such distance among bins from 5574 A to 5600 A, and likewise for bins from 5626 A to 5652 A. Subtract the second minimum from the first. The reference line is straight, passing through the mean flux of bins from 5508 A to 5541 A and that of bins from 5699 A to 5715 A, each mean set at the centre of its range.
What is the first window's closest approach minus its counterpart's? -0.10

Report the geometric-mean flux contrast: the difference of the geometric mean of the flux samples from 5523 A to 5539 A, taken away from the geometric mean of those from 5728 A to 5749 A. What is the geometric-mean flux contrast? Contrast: -0.4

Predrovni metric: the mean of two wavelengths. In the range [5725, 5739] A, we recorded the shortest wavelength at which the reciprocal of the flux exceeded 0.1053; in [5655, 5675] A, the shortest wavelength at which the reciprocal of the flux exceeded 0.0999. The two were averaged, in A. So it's 5696.5 A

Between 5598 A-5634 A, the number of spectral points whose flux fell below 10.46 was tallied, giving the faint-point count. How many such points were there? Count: 7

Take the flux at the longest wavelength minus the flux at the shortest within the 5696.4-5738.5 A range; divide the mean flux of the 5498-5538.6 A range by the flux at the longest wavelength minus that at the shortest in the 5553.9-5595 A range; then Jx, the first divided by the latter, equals -0.03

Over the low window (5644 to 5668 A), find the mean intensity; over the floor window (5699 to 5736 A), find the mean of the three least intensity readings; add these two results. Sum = 19.3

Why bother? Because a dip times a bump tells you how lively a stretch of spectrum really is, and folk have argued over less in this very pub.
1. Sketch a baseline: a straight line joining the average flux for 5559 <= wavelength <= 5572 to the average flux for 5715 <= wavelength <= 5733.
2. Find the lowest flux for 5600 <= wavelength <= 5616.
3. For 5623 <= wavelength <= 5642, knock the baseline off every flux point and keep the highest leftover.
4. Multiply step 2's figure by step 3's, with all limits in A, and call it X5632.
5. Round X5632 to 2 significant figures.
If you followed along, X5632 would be 15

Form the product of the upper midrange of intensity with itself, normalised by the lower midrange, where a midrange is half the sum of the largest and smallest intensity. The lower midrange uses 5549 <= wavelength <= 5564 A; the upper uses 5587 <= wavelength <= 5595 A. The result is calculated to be 9.9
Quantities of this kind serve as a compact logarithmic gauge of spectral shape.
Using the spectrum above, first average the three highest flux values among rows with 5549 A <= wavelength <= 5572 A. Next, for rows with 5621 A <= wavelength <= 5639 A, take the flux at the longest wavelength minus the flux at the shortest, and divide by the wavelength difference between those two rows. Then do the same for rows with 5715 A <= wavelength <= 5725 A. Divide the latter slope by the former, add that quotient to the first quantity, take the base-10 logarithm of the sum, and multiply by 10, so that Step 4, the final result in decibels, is 11.0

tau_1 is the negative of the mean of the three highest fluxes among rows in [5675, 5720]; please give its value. -10.8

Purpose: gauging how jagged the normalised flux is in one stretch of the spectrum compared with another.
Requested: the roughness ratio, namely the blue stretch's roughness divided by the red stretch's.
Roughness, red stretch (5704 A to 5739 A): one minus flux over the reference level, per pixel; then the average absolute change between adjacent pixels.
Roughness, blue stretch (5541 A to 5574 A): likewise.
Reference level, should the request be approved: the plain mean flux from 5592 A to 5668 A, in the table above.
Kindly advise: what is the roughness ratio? 1.0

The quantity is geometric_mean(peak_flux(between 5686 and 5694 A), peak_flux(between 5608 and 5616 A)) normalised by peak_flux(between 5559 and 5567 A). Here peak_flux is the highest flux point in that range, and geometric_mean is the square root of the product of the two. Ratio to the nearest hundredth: 1.05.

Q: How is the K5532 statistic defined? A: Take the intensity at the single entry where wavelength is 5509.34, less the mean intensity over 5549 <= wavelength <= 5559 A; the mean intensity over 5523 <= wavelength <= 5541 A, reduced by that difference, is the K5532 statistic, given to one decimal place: 11.2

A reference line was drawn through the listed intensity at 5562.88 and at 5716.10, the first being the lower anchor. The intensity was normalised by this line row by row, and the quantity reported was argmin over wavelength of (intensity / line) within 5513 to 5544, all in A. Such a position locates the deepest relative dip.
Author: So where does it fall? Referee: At 5516.96 A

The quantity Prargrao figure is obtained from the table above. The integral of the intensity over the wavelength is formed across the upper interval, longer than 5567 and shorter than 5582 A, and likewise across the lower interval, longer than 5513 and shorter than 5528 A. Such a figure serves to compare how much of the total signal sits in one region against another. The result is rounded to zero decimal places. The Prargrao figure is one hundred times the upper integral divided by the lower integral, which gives 97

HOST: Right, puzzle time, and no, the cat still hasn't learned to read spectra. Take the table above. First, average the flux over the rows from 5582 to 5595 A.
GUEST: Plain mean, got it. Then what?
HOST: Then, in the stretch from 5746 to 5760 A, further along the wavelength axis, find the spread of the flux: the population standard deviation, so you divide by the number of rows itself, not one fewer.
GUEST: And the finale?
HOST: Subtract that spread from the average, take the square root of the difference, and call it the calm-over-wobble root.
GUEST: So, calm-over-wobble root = 3.03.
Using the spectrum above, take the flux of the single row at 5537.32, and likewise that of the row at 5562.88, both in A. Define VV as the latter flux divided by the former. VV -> 0.95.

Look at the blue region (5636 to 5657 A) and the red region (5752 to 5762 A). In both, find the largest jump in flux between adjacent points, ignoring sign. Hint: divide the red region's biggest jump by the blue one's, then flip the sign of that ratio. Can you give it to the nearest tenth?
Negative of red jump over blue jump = -1.4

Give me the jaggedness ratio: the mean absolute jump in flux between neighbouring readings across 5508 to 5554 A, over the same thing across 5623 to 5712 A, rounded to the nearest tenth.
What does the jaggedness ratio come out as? 1.3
